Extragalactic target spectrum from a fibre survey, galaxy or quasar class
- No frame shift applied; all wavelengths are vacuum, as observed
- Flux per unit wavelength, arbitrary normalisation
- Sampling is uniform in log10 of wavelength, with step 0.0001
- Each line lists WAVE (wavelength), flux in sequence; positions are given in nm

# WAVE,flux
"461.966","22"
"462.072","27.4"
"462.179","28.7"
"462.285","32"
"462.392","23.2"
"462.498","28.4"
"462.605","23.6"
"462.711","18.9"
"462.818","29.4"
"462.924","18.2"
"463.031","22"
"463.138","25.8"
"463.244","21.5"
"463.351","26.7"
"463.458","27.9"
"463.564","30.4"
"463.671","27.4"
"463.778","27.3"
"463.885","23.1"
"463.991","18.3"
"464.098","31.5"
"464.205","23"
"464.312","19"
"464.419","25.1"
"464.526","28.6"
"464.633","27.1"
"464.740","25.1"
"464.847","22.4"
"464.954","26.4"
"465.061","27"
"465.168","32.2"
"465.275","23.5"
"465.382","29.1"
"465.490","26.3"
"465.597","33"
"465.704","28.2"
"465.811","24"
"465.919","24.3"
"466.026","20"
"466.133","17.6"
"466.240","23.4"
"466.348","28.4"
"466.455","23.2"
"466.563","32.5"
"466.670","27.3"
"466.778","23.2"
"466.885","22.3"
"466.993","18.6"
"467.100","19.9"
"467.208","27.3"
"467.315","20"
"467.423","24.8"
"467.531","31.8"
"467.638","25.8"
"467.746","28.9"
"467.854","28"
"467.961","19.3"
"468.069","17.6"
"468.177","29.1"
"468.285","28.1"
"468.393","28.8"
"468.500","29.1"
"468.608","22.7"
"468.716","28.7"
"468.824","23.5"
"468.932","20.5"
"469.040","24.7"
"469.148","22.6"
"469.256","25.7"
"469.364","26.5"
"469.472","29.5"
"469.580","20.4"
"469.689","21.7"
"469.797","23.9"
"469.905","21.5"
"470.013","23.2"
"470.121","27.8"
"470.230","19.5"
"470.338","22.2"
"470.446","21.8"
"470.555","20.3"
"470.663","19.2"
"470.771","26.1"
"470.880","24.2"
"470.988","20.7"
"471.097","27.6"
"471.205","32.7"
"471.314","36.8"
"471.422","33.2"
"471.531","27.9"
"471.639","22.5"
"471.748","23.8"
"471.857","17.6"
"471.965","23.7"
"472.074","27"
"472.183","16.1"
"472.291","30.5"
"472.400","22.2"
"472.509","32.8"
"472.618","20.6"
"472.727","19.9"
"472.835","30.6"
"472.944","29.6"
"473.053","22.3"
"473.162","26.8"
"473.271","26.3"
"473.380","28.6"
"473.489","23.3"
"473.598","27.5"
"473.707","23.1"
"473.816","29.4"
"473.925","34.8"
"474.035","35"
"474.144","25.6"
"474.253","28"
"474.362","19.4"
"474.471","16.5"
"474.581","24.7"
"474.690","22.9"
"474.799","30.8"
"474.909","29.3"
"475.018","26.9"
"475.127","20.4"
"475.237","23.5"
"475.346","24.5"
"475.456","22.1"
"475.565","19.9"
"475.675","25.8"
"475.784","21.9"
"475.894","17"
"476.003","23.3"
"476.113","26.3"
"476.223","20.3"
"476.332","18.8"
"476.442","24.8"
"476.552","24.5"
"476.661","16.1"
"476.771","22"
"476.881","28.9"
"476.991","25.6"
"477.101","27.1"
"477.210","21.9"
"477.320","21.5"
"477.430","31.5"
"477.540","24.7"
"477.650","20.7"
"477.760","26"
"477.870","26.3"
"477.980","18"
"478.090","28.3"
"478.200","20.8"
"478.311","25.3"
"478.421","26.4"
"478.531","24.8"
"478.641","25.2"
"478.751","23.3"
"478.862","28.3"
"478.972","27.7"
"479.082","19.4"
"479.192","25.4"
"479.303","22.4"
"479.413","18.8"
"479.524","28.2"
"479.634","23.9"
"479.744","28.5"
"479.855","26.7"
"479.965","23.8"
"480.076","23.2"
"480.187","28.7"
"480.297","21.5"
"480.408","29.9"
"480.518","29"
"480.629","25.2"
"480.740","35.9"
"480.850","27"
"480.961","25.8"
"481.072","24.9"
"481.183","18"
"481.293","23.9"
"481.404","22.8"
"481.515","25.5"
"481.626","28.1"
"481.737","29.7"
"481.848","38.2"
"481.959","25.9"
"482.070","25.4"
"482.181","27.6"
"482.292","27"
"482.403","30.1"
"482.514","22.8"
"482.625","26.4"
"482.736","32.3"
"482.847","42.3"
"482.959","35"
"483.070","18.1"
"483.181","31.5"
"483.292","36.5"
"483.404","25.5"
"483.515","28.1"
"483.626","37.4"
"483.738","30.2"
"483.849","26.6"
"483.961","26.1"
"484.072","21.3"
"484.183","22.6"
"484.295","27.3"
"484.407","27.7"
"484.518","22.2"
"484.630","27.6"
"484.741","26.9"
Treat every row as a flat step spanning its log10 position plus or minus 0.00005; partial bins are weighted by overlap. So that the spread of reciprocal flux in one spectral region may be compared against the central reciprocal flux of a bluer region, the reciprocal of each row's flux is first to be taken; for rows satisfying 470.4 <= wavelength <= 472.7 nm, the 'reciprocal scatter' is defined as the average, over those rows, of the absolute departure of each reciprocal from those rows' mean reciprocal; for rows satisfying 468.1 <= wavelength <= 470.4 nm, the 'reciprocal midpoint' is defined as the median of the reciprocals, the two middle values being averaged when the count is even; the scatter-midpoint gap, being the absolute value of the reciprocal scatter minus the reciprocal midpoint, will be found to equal 0.0345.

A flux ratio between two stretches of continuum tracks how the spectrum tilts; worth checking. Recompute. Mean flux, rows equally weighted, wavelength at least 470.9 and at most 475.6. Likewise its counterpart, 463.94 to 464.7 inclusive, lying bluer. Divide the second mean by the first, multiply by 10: 9.6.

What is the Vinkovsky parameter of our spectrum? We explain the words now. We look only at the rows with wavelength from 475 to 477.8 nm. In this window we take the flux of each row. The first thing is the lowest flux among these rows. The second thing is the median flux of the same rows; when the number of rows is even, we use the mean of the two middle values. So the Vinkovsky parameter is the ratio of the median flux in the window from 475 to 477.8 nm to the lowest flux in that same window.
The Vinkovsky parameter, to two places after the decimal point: 1.45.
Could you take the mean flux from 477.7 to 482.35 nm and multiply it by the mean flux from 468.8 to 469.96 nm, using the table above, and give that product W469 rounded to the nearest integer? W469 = 609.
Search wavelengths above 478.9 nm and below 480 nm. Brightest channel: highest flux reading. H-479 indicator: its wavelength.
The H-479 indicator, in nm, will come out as 479.744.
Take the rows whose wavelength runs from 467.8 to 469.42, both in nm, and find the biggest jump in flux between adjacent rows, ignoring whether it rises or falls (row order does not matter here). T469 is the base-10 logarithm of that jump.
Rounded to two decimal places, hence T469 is 1.06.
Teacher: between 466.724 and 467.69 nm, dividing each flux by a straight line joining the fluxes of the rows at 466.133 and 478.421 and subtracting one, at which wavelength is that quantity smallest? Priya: 466.993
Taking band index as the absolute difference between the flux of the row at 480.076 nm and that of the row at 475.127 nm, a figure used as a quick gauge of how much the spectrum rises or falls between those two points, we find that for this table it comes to 2.8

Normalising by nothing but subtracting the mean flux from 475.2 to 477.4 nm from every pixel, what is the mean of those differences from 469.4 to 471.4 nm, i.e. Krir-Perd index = 2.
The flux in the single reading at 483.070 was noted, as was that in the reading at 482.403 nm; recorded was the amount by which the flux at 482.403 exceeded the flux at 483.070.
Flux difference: 12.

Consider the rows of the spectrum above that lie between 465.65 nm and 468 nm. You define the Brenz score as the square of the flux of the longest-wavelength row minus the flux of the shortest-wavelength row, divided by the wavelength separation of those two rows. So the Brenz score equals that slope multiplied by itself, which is 16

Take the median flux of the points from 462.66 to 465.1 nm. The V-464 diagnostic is 25.8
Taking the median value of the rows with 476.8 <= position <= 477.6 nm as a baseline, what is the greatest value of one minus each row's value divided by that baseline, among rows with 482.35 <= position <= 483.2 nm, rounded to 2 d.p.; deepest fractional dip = 0.29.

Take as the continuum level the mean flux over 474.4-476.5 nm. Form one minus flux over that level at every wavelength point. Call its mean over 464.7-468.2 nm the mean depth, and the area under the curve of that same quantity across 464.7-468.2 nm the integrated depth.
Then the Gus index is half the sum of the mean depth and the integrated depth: -0.20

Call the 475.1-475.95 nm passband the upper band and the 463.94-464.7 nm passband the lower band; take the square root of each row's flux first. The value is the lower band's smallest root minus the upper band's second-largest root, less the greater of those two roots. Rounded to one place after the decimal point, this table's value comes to -5.6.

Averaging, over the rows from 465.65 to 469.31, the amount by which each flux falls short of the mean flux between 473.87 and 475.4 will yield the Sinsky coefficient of 1.2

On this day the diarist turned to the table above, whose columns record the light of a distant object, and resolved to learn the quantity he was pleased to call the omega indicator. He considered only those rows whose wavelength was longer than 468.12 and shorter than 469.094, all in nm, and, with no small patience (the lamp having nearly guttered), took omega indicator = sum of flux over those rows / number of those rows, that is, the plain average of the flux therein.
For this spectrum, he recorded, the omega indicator 26.1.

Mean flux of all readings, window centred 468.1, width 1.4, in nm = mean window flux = 26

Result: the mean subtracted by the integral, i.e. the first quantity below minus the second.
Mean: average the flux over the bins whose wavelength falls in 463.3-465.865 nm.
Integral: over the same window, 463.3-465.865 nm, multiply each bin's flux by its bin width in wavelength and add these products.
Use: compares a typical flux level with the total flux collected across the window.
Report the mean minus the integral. -41.3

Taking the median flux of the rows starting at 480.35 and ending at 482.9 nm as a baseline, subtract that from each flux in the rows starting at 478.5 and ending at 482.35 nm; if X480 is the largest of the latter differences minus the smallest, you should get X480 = 20.2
